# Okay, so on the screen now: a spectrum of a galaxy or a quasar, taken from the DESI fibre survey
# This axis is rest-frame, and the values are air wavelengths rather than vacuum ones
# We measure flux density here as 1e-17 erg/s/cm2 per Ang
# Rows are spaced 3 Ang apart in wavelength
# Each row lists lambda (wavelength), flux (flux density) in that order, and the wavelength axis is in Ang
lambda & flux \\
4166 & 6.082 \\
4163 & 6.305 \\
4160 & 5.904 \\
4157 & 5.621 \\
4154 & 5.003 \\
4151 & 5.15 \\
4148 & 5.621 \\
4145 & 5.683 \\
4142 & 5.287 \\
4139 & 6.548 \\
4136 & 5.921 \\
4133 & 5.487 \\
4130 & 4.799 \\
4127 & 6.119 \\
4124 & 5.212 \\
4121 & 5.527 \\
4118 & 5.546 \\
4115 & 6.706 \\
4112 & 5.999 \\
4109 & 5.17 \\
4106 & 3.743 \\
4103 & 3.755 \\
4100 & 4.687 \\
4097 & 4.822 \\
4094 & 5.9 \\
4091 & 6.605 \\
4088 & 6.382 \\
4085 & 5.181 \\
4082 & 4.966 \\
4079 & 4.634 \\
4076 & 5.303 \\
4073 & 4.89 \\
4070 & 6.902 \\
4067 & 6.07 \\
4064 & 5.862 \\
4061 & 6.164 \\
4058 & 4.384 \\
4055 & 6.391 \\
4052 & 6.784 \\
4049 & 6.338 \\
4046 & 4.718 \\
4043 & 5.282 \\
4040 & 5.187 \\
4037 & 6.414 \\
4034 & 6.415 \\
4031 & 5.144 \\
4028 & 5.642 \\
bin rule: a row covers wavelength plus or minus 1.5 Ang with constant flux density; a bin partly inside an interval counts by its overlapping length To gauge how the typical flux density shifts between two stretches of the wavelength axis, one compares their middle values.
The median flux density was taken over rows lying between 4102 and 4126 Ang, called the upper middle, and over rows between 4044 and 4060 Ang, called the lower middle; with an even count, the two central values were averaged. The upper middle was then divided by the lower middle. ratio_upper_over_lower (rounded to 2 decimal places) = 0.85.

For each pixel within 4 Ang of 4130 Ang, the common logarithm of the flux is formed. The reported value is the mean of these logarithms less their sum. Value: -1.47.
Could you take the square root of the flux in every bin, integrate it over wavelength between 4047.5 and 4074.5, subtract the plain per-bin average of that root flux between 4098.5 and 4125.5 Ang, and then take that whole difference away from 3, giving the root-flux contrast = -60.6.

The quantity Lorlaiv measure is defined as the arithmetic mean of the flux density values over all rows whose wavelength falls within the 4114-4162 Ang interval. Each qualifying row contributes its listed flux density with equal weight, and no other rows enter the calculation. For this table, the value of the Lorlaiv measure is 5.63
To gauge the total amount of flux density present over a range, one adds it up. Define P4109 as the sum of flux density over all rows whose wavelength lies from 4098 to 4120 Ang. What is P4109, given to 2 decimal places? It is 35.61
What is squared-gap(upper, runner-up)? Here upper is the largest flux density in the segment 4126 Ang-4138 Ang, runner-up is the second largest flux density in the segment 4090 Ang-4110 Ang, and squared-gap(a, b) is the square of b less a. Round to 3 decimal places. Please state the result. 0.048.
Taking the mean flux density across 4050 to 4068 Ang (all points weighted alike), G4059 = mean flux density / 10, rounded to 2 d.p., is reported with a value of 0.59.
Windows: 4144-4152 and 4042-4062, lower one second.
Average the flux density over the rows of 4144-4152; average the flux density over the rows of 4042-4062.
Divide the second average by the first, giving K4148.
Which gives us 1.04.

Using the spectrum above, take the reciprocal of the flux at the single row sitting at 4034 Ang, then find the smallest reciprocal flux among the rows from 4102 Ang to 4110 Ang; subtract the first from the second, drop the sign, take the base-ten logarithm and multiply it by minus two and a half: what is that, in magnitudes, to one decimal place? 3.6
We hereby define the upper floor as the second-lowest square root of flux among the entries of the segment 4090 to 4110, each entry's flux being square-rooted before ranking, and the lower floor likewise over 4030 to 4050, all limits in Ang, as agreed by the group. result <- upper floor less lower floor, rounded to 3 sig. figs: -0.330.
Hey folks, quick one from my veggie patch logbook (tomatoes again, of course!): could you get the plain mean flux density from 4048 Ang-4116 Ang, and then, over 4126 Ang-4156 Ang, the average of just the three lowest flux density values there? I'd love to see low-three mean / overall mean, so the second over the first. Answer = 0.90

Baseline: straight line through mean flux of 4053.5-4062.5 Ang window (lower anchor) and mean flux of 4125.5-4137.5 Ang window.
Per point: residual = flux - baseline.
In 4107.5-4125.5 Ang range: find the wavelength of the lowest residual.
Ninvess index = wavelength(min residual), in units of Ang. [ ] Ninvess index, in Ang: 4109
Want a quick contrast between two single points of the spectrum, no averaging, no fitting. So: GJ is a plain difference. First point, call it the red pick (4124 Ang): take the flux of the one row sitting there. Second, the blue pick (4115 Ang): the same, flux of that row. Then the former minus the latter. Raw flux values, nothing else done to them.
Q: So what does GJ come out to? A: -1.5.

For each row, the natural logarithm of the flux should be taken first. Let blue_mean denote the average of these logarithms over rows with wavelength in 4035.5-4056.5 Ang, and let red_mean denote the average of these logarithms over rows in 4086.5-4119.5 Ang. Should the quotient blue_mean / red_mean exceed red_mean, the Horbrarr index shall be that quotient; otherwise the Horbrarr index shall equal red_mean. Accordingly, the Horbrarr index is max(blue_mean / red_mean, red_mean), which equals 1.67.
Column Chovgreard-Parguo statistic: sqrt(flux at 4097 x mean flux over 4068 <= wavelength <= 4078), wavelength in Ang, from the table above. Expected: 5.2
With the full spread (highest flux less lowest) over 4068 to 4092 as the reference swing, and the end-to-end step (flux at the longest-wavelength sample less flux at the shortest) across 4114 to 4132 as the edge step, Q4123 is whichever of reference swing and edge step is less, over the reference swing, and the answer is -0.8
